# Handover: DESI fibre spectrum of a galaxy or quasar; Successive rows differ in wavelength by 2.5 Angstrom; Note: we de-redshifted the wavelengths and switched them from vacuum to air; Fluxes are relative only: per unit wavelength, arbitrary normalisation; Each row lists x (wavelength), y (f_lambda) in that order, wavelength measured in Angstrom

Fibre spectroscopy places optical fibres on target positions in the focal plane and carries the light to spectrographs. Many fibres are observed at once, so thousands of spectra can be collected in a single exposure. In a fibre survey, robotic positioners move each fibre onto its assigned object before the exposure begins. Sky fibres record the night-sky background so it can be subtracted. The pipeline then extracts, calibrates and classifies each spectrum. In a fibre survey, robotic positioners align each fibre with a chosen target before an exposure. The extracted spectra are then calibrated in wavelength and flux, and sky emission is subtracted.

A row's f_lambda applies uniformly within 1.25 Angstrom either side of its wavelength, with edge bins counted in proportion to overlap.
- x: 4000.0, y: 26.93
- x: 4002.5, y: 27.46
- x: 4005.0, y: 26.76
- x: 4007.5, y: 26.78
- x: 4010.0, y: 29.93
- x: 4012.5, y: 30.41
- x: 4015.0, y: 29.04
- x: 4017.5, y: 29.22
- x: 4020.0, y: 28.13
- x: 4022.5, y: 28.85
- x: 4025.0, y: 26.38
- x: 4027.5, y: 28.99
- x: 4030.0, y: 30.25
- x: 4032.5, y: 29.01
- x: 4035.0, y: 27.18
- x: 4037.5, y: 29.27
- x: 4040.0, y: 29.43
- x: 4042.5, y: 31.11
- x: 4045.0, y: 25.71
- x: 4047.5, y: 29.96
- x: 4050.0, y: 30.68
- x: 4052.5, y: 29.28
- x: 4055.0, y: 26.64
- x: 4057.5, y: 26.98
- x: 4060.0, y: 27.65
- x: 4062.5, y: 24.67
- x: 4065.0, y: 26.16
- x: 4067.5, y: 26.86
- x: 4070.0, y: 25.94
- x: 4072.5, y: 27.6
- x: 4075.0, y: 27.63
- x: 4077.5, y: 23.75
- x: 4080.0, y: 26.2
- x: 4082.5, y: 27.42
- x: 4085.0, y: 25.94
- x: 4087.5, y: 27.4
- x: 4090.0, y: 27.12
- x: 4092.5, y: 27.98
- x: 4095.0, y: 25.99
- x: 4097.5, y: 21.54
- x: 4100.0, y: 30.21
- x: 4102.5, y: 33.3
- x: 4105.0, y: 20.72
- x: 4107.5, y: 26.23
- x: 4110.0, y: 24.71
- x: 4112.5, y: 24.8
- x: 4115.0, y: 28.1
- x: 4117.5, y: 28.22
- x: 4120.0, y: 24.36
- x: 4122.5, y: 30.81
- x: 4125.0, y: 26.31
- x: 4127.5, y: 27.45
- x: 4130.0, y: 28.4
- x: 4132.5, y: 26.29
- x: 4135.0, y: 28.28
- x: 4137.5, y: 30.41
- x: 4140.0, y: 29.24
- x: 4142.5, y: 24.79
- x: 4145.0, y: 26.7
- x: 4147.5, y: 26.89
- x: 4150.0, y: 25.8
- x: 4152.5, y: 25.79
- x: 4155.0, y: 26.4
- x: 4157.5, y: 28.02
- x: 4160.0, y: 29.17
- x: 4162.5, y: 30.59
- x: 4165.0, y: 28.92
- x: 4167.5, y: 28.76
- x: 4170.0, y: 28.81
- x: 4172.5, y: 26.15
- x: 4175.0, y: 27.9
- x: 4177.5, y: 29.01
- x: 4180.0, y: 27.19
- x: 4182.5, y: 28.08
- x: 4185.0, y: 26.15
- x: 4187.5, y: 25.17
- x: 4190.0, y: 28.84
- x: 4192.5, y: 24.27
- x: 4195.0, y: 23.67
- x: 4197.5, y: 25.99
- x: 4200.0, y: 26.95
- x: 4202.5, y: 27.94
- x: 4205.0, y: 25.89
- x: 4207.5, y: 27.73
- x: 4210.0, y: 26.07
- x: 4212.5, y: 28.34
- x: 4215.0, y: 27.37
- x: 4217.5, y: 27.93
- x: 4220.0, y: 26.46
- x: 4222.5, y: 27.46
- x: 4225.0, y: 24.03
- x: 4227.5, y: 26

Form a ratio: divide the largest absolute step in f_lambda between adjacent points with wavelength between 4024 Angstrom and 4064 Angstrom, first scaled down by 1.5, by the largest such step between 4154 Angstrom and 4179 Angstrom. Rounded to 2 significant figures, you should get 1.4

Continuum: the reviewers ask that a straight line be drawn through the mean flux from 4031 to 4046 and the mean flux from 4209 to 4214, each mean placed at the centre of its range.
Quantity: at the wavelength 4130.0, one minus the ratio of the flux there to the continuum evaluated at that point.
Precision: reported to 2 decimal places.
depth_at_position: -0.02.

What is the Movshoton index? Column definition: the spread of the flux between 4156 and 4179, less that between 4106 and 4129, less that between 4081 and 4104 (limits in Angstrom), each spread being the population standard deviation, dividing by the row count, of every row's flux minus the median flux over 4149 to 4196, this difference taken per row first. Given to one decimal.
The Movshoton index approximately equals -3.9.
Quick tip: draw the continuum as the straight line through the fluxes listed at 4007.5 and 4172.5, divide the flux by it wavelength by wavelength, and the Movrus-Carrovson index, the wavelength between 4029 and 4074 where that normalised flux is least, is 4062.5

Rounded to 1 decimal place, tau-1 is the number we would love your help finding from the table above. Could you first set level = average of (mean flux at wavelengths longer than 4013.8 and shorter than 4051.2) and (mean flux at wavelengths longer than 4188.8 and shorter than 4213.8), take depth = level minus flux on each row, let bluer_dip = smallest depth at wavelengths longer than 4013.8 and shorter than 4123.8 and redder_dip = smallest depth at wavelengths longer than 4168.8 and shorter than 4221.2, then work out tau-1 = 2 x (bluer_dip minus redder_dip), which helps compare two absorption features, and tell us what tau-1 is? -8.6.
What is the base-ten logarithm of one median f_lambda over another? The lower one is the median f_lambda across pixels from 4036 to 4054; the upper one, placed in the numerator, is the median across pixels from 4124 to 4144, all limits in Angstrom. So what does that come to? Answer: -0.024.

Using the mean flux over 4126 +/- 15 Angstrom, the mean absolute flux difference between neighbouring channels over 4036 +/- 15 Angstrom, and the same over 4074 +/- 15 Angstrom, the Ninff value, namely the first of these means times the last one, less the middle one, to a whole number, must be 44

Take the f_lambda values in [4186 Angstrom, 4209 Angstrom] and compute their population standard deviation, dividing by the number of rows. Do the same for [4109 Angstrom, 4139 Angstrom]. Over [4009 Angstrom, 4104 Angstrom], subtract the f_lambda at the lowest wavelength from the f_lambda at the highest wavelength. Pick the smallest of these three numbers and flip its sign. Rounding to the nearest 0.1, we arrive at -1.6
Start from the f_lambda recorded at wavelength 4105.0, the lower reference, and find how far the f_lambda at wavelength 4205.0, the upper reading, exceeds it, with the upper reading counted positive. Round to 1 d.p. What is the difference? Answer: 5.2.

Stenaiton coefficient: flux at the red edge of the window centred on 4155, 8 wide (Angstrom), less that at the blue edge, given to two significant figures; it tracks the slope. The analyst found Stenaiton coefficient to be 2.2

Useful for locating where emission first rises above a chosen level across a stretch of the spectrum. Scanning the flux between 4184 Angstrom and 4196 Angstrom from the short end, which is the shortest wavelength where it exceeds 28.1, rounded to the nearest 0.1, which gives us 4190.0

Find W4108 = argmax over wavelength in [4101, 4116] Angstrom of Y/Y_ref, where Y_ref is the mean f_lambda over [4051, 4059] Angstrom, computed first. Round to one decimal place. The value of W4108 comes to 4102.5 Angstrom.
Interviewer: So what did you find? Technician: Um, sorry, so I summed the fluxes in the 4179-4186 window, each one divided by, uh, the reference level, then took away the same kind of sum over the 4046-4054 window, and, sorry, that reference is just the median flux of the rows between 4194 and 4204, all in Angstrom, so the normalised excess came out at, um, -0.32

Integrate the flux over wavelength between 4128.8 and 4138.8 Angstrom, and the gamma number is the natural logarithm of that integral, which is 5.6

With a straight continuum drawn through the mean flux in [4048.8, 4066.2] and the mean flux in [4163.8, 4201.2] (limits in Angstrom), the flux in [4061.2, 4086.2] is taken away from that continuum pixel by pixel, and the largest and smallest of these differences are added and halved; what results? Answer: 1.69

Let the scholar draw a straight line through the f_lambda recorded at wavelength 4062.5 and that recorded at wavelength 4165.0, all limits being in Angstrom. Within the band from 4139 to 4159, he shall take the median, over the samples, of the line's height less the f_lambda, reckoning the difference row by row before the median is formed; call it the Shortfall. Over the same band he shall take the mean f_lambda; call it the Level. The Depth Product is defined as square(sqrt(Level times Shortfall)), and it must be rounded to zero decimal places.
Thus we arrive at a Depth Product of 47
